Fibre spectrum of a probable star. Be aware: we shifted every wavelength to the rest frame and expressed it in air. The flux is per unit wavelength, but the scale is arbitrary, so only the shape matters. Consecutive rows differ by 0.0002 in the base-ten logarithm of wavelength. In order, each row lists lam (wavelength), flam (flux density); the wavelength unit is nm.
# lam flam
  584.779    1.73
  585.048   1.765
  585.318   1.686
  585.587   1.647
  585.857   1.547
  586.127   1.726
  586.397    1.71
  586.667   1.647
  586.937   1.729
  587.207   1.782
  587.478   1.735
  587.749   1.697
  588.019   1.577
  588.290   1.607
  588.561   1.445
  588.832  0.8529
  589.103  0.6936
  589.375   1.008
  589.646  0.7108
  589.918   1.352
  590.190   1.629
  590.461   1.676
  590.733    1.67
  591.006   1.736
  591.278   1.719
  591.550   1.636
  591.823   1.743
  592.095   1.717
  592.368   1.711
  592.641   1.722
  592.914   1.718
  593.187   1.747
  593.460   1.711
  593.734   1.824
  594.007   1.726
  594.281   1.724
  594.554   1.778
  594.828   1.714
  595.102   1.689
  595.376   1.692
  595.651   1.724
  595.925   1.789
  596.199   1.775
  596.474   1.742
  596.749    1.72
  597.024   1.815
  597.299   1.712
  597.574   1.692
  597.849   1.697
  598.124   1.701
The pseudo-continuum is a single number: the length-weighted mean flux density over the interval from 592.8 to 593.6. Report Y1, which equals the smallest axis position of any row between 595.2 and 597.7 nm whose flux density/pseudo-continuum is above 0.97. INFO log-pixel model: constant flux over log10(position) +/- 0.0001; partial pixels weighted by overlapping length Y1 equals 595.376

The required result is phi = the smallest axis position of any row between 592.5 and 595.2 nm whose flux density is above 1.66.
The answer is 592.641 nm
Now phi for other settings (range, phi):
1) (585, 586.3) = 585.048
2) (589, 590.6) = 590.461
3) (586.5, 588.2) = 586.937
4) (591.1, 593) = 591.278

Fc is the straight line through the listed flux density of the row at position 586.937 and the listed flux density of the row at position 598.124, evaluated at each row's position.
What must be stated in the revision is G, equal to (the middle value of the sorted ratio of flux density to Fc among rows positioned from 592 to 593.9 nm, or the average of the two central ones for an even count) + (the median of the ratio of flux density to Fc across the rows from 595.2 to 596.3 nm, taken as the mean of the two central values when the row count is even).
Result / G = 2.03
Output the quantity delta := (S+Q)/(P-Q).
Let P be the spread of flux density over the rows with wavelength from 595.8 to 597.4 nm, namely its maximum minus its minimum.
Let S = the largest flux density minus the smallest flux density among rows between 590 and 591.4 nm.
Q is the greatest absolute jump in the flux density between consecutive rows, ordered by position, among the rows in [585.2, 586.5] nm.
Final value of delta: -4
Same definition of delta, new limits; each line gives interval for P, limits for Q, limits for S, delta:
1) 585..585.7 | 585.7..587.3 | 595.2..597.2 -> -5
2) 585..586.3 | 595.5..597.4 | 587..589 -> 9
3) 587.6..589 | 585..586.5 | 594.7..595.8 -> 0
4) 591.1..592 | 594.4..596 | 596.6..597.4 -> 4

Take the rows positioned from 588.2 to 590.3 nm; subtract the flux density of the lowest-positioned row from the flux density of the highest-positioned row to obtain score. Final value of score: 0.02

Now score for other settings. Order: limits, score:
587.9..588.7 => -0.13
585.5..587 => 0.08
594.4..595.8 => -0.05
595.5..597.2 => 0.09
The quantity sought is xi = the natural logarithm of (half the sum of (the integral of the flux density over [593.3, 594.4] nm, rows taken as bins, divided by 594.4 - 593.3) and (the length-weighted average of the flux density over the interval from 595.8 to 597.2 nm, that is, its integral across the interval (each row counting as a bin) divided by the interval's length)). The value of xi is 0.563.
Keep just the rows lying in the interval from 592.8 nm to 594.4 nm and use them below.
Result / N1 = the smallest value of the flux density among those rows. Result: 1.711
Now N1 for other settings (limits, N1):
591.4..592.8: 1.636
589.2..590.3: 0.7108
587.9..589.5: 0.6936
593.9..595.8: 1.689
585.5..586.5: 1.547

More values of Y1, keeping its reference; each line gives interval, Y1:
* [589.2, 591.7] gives 590.461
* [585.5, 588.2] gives 586.127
